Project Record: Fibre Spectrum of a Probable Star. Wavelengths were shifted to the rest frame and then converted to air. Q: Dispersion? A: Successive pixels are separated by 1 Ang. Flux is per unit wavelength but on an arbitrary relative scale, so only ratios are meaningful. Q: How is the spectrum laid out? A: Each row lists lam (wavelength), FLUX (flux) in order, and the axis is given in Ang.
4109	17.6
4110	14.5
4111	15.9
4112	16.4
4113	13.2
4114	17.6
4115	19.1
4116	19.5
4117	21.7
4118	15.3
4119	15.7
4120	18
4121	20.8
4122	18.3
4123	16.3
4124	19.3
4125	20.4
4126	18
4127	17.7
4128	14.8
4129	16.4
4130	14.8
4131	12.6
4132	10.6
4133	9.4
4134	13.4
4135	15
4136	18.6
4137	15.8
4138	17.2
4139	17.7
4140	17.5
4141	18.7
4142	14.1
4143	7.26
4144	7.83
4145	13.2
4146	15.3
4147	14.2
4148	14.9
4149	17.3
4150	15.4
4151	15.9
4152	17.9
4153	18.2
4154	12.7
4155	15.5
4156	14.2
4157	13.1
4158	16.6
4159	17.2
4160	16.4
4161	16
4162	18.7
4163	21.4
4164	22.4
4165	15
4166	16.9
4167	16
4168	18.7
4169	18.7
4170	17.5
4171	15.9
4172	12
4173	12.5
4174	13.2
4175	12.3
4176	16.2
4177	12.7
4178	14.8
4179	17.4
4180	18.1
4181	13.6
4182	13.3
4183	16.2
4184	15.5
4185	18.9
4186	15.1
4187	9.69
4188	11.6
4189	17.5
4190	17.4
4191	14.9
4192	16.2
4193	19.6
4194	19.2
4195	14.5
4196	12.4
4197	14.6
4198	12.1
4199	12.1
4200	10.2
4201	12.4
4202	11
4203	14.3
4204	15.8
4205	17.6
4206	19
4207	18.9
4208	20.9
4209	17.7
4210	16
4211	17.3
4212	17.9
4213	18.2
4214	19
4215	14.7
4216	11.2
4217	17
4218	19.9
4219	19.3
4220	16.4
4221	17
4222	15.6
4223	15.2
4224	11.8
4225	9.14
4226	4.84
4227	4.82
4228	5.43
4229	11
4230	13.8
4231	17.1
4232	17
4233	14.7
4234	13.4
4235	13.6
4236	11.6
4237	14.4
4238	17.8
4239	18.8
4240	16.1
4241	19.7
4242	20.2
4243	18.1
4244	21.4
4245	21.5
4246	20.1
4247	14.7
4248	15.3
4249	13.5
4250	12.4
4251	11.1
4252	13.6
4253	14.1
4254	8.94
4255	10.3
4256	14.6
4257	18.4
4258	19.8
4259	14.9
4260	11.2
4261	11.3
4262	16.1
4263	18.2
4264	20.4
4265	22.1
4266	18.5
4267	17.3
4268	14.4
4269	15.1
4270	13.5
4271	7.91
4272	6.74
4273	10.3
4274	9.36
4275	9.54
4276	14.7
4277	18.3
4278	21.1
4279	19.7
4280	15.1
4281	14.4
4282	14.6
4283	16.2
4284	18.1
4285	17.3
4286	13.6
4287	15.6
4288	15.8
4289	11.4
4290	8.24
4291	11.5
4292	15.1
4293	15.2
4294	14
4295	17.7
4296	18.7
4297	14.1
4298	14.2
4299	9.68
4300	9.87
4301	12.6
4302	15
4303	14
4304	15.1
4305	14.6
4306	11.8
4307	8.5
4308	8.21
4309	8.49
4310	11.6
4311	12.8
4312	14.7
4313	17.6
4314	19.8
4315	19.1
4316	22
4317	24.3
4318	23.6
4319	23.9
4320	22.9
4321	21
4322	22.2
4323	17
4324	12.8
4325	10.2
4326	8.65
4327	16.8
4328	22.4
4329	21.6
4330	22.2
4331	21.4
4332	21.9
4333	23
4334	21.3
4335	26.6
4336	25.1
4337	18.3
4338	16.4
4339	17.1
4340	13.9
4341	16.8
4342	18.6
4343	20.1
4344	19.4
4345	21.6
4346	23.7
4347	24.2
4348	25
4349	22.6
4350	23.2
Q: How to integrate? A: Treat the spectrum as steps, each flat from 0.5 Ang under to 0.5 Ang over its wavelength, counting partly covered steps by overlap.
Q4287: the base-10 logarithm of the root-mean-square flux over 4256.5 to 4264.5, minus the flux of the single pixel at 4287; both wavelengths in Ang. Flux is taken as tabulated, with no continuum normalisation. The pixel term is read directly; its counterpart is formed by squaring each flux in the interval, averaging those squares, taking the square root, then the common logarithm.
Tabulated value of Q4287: -14.4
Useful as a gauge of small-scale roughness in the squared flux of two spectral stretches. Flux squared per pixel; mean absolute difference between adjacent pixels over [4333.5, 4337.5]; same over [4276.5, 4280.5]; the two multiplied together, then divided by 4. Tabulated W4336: 5700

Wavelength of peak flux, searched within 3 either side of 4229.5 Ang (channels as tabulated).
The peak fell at 4231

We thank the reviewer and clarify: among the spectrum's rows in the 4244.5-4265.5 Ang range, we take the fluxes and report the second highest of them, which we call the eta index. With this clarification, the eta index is 21.5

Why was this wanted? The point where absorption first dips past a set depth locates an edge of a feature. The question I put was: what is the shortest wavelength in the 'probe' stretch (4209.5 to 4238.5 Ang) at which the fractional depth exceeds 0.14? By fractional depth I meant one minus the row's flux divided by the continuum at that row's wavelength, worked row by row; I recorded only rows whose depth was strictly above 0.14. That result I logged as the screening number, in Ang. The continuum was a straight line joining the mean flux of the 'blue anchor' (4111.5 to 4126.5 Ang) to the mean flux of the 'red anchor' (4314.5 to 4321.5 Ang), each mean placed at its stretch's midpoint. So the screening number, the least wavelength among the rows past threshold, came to 4210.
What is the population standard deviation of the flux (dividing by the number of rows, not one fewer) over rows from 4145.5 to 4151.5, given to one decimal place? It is 1.0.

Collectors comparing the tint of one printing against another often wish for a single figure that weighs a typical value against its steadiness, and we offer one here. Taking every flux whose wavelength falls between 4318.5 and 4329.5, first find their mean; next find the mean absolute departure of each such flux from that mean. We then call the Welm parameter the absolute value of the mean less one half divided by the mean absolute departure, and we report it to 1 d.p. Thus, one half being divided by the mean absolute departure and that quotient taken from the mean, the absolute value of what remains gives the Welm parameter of 18.0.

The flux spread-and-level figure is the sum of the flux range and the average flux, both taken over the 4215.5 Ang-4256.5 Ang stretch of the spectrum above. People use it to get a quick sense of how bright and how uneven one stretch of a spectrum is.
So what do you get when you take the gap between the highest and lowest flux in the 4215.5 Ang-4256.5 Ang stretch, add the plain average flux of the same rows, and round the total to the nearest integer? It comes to 31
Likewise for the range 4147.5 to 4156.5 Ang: 21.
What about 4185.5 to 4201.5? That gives 24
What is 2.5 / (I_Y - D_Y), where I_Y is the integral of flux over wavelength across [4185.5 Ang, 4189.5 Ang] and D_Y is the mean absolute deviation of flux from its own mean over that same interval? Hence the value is 0.049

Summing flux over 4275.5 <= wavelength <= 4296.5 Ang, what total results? 326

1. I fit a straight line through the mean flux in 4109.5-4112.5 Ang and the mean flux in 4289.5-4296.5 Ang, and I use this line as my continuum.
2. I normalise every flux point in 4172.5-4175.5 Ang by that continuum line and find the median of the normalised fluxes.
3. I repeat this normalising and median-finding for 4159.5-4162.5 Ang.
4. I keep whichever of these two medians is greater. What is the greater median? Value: 1.07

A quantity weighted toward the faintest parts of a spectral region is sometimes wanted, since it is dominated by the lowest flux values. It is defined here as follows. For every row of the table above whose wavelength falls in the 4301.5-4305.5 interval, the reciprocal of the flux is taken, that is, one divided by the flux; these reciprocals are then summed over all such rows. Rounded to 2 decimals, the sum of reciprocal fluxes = 0.27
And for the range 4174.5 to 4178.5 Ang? 0.29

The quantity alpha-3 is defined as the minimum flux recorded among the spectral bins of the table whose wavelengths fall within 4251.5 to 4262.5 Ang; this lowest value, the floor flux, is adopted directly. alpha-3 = 8.94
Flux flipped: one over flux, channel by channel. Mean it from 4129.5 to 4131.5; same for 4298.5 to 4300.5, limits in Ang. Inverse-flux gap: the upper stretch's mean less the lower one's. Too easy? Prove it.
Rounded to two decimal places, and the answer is 0.03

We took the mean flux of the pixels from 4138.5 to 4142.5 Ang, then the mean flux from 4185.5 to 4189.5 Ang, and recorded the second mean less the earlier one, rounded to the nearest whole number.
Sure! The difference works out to -4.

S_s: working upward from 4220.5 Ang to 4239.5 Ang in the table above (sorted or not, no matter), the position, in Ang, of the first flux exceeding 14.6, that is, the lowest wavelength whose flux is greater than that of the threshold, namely 4221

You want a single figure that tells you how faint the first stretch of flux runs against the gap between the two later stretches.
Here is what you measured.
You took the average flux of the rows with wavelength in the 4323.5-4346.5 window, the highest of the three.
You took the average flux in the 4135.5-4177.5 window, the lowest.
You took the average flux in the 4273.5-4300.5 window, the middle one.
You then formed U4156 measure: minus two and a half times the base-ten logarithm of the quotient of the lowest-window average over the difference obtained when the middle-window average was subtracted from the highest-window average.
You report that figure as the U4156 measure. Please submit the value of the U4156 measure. -1.3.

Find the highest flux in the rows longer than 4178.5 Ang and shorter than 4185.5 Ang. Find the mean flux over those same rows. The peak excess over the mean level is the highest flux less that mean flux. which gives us 2.76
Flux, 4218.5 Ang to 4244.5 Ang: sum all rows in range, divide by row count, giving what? 14.5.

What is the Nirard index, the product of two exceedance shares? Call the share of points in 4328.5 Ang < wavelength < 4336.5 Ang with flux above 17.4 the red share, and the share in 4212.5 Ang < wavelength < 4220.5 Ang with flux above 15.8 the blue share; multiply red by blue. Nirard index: 0.750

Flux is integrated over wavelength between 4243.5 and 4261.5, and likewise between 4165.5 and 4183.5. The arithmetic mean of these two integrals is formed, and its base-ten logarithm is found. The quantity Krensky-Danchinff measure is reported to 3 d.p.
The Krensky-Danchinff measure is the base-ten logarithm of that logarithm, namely 0.386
